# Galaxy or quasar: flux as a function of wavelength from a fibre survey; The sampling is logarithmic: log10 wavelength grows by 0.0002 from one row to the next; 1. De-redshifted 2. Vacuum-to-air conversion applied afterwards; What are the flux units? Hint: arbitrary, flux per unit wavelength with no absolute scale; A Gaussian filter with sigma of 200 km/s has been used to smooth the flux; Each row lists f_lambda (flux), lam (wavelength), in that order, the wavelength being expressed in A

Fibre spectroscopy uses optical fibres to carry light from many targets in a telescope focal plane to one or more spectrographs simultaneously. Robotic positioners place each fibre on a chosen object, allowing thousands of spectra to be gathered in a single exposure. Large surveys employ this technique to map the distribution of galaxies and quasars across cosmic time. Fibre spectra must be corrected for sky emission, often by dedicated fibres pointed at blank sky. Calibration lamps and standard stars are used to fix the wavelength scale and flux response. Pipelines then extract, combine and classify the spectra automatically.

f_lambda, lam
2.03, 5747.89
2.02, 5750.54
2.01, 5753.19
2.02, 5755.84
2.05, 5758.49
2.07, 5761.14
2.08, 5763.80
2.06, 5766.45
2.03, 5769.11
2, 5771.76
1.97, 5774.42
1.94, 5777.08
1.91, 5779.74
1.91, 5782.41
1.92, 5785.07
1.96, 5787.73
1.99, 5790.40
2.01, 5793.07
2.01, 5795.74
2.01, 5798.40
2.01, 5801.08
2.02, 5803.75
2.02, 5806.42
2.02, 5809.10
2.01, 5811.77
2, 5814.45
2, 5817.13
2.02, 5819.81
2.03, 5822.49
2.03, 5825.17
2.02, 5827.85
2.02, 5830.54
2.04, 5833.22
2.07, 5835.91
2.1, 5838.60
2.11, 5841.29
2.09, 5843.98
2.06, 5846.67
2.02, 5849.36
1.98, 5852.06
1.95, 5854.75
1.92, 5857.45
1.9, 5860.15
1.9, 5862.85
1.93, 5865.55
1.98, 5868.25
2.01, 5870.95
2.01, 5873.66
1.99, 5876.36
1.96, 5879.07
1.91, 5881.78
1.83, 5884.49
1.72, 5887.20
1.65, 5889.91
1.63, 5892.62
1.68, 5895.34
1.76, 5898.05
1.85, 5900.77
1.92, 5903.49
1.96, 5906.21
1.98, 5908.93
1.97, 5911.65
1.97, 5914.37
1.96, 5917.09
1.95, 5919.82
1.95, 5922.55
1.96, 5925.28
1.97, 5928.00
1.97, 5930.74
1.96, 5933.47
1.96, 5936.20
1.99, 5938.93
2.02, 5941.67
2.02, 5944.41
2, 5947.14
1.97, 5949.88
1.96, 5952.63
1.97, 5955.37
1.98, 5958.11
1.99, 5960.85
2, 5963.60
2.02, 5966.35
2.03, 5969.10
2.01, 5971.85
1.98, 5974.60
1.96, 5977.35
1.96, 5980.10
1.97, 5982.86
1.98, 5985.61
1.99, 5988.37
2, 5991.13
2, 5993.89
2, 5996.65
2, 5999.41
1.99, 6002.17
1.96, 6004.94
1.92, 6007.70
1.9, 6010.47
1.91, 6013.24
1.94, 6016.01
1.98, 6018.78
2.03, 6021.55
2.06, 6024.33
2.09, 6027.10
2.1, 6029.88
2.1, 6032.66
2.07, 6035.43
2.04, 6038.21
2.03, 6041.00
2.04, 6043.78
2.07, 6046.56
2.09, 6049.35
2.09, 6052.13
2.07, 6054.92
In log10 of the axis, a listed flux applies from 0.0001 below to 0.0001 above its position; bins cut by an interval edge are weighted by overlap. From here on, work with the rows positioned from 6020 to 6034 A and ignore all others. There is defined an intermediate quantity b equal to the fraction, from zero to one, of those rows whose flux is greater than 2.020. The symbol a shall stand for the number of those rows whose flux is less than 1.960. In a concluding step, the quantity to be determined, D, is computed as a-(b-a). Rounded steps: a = 0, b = 1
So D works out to -1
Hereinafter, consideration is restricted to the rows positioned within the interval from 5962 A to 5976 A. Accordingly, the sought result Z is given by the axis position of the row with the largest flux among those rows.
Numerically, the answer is 5969.10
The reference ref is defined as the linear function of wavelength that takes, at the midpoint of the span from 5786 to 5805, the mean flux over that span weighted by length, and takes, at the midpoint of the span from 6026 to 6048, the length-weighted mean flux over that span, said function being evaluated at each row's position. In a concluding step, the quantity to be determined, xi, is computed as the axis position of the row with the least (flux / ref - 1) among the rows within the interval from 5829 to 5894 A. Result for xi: 5892.62 A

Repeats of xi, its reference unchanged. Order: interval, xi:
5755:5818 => 5782.41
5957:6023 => 6010.47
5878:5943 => 5892.62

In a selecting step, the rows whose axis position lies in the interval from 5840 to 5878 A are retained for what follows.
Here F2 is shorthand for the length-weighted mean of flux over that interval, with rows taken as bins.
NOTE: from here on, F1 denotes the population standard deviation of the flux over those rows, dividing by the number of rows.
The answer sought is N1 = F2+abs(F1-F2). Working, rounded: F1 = 0.06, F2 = 1.99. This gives 3.91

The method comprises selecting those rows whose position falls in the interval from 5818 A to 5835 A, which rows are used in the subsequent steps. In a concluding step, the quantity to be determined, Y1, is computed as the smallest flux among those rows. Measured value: 2.02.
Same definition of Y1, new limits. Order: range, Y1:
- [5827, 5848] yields 2.02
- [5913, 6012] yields 1.9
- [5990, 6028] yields 1.9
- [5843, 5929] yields 1.63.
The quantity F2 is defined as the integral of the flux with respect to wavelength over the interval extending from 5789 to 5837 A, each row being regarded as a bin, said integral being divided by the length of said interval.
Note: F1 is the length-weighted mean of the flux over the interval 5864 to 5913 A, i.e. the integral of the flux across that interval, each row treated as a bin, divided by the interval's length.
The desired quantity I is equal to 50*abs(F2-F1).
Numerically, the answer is 7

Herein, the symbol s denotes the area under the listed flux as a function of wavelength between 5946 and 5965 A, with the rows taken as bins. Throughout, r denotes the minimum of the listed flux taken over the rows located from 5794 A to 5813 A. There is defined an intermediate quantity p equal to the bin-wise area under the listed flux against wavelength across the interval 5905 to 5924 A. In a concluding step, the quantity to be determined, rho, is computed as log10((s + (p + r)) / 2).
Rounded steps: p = 37.3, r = 2.01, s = 37.6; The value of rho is 1.59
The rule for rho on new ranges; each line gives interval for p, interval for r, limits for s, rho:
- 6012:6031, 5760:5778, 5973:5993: 1.60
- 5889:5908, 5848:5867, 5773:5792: 1.56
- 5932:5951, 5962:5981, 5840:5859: 1.59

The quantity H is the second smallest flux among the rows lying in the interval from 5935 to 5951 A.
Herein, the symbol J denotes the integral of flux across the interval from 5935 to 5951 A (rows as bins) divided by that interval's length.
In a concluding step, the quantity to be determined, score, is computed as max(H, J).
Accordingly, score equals 1.995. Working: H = 1.97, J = 1.99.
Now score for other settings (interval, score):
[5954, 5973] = 2.000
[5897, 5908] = 1.879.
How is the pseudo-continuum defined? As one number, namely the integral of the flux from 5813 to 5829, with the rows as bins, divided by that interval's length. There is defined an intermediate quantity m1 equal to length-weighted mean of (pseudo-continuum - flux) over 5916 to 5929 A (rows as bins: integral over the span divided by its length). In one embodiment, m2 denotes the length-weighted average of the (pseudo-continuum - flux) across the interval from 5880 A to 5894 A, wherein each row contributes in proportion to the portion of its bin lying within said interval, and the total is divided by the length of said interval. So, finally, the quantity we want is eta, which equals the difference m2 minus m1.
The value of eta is 0.20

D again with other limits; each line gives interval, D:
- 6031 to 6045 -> -1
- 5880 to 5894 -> 10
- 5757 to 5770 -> -1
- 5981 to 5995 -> 0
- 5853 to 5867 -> 10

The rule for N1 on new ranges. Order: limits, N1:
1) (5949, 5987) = 3.95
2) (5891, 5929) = 3.67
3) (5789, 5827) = 4.01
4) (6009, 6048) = 3.99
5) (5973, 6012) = 3.92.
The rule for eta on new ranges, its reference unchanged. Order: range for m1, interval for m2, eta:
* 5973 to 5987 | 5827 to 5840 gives -0.08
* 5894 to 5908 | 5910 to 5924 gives -0.12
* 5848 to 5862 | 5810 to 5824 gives -0.06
